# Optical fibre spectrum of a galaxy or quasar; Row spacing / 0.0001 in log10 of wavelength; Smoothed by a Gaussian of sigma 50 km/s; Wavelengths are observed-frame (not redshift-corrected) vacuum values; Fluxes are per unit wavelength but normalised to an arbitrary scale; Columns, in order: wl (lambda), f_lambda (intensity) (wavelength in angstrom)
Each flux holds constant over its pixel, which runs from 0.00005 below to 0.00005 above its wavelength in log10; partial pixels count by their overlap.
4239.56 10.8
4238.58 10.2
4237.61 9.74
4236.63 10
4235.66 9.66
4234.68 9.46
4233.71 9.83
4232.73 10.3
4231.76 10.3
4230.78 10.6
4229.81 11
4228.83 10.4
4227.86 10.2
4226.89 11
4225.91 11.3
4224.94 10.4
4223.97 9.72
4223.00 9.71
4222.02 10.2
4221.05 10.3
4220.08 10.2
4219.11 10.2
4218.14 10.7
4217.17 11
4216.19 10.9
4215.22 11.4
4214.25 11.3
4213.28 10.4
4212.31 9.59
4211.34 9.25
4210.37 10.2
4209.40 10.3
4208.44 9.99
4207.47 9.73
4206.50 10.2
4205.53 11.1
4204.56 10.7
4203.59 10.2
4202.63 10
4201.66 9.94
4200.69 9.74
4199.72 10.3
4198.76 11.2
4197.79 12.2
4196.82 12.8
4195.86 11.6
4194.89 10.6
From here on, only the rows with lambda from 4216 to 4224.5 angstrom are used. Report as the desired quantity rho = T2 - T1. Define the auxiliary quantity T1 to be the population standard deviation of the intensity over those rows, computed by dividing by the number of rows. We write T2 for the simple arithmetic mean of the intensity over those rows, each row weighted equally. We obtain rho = 9.89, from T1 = 0.44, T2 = 10.3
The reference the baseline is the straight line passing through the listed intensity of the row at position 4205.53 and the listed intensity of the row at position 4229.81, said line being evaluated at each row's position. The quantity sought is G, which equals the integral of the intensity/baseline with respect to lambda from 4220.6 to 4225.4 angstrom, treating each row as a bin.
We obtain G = 4.38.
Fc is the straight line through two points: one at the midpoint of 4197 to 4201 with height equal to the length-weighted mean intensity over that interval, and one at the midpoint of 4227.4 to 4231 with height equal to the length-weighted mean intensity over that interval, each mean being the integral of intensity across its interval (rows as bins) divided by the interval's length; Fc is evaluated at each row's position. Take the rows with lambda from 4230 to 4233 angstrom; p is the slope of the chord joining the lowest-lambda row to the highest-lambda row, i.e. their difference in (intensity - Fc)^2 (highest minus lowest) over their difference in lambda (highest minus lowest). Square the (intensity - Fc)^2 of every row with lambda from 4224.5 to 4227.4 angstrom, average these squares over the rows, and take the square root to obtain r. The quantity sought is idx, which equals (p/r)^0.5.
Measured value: 0.2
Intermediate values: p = 0.0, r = 0.29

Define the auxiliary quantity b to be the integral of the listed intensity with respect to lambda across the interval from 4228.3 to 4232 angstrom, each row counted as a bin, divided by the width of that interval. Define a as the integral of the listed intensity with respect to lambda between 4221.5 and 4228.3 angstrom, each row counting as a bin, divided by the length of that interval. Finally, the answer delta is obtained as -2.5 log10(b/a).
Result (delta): -0.022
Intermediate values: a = 10.4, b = 10.6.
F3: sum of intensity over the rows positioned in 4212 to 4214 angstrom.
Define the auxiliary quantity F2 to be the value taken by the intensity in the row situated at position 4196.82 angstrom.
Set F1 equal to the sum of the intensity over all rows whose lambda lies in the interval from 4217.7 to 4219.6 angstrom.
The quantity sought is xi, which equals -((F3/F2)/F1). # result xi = -0.075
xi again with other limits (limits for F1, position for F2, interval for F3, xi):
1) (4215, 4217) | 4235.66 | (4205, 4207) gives -0.099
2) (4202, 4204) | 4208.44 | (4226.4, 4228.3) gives -0.105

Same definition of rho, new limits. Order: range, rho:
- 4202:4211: 9.88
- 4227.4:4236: 9.74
